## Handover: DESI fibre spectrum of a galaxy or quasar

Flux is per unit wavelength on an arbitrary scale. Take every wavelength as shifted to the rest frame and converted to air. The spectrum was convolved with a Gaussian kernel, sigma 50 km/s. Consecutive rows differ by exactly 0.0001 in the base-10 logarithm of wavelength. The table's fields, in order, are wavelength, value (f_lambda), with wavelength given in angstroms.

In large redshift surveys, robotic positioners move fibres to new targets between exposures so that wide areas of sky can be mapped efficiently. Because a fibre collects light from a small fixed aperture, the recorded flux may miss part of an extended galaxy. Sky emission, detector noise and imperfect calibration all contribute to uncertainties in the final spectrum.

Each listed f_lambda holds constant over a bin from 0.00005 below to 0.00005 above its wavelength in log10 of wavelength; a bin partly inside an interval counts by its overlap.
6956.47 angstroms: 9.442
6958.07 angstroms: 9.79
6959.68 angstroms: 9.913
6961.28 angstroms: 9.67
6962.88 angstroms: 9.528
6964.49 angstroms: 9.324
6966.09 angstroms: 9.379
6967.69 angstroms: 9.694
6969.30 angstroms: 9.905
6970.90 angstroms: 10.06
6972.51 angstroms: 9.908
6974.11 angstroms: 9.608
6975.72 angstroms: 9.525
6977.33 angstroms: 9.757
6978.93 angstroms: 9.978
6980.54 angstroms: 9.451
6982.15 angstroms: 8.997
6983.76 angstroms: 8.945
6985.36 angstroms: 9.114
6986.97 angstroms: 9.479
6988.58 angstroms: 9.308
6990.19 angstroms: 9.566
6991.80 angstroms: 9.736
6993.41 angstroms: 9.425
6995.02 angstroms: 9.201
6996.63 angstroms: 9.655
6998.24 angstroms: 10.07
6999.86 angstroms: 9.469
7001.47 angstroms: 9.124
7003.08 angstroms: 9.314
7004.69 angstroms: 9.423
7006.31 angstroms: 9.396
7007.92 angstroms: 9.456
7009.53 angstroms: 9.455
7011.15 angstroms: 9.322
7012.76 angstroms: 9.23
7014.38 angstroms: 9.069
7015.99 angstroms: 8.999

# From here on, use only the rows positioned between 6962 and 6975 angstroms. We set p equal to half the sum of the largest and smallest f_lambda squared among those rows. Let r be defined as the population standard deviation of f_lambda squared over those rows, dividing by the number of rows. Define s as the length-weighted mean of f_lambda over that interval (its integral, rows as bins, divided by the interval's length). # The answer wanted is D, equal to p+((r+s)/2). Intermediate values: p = 94.1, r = 4.8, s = 9.68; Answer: 101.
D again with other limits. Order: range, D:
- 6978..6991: 97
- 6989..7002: 100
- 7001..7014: 92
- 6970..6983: 99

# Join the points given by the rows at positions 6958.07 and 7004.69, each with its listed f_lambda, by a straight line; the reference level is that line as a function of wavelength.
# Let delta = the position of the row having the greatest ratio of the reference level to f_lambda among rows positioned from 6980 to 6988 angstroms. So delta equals 6983.76 angstroms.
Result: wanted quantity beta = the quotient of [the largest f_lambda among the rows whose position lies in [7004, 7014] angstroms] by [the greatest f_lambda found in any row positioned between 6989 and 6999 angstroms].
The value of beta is 0.94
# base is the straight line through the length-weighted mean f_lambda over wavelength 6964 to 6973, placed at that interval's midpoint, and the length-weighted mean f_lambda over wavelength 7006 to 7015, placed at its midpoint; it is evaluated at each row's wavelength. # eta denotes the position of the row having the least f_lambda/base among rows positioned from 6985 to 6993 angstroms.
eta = 6985.36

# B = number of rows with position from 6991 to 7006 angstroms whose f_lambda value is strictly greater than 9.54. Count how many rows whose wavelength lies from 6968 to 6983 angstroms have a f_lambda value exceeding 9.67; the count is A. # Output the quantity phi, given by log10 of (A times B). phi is 1.18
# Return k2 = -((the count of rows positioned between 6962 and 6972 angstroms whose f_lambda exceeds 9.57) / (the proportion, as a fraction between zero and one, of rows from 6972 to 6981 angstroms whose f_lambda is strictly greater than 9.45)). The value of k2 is -3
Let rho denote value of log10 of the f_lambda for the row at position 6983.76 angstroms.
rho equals 0.952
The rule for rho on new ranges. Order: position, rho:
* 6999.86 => 0.976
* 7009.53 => 0.976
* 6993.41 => 0.974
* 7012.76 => 0.965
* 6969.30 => 0.996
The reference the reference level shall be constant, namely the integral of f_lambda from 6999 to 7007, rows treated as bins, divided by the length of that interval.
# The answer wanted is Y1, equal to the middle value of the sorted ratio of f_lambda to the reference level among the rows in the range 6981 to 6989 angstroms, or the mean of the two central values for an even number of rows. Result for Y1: 0.98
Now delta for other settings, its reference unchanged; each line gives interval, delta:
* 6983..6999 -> 6983.76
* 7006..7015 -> 7014.38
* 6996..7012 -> 7001.47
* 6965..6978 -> 6966.09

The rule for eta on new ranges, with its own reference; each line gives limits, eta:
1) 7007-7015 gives 7014.38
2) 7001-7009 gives 7001.47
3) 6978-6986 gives 6983.76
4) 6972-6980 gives 6975.72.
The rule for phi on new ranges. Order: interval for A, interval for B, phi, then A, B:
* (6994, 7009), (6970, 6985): 0.70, 1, 5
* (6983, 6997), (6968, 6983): 0.78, 1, 6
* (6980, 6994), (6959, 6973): 0.78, 1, 6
